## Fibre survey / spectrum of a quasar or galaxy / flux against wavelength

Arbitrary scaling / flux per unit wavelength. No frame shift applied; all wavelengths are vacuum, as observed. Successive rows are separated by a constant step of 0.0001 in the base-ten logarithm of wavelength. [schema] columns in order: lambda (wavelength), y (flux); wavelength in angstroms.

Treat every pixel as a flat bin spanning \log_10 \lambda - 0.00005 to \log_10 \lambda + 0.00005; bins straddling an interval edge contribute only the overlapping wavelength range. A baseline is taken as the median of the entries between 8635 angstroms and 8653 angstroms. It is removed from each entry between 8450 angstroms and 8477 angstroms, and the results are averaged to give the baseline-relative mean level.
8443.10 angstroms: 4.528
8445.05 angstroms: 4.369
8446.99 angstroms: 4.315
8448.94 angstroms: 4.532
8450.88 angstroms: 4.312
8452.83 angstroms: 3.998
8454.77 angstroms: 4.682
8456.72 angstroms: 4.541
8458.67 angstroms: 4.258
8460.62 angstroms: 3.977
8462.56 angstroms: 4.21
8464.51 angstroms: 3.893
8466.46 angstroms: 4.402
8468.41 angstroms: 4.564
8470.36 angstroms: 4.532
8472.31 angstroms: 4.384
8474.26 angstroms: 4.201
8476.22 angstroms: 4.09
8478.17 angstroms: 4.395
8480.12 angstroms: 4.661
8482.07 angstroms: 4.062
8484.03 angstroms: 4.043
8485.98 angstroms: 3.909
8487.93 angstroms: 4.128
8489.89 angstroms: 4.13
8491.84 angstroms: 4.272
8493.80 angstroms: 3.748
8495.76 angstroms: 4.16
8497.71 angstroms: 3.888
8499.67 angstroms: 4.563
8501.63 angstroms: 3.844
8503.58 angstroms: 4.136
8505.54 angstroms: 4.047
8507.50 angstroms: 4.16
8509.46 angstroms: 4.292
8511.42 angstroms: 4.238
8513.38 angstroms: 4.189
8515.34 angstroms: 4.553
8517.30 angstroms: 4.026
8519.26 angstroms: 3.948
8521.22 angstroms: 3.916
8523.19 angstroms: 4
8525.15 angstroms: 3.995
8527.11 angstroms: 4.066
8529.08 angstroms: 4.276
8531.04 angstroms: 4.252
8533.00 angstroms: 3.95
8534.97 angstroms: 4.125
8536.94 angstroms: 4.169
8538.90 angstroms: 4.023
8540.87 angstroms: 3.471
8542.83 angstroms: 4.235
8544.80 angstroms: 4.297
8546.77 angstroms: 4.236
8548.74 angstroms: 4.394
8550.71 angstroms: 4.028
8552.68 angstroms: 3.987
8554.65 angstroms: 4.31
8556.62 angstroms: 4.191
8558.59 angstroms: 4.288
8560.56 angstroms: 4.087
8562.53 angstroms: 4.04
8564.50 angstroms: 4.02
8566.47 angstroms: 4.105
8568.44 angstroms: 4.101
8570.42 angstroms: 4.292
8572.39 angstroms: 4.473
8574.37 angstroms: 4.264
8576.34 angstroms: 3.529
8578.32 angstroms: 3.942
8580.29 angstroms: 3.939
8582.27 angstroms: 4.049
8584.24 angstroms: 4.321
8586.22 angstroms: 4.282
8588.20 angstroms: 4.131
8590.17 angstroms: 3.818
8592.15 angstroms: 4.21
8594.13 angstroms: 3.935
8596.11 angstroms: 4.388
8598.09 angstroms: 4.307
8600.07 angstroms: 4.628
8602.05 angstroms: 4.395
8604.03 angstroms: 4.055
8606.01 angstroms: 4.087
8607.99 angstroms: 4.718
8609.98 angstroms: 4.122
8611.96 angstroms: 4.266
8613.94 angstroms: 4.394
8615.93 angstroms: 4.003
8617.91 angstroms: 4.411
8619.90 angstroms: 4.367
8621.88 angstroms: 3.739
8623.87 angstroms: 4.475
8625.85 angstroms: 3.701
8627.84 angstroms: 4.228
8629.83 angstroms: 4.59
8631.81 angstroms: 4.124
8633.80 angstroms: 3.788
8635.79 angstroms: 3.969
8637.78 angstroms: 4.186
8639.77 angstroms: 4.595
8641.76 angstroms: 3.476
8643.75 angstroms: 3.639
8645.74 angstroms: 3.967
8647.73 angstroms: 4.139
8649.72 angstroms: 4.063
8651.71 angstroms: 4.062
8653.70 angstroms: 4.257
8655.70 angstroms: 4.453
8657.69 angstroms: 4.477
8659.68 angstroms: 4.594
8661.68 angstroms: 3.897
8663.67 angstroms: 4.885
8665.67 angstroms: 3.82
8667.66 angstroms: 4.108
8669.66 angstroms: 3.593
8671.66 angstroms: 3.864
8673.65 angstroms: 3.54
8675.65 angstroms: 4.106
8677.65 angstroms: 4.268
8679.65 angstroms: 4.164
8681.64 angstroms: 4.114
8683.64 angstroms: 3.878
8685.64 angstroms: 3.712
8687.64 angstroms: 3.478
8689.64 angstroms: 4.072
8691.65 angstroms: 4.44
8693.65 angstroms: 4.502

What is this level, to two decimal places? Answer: 0.23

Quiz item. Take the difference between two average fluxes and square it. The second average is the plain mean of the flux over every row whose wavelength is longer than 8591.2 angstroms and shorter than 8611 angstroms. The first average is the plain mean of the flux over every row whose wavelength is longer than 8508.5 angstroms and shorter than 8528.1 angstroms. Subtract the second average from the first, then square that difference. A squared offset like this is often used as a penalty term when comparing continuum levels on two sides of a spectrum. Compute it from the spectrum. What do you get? 0.026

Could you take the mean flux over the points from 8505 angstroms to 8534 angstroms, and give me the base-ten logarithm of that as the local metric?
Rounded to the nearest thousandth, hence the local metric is 0.616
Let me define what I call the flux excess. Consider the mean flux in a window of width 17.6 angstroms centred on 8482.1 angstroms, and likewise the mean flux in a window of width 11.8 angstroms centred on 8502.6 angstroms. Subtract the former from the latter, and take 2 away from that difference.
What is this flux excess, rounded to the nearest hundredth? -2.07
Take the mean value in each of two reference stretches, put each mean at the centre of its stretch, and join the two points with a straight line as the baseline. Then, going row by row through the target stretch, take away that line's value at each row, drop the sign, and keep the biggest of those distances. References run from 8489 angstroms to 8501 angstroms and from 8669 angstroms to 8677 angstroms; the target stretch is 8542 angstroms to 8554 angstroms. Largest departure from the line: 0.4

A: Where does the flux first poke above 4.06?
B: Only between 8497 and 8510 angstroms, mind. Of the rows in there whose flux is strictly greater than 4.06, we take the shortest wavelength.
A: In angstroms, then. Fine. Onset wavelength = 8499.67 angstroms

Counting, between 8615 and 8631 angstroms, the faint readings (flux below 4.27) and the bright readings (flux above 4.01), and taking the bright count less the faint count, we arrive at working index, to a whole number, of 1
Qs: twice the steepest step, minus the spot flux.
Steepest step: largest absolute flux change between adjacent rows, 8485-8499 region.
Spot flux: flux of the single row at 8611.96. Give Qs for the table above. -3.22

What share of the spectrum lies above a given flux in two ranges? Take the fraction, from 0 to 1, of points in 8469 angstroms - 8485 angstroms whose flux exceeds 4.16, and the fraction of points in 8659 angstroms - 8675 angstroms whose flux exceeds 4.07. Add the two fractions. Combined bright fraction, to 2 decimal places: 1.00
